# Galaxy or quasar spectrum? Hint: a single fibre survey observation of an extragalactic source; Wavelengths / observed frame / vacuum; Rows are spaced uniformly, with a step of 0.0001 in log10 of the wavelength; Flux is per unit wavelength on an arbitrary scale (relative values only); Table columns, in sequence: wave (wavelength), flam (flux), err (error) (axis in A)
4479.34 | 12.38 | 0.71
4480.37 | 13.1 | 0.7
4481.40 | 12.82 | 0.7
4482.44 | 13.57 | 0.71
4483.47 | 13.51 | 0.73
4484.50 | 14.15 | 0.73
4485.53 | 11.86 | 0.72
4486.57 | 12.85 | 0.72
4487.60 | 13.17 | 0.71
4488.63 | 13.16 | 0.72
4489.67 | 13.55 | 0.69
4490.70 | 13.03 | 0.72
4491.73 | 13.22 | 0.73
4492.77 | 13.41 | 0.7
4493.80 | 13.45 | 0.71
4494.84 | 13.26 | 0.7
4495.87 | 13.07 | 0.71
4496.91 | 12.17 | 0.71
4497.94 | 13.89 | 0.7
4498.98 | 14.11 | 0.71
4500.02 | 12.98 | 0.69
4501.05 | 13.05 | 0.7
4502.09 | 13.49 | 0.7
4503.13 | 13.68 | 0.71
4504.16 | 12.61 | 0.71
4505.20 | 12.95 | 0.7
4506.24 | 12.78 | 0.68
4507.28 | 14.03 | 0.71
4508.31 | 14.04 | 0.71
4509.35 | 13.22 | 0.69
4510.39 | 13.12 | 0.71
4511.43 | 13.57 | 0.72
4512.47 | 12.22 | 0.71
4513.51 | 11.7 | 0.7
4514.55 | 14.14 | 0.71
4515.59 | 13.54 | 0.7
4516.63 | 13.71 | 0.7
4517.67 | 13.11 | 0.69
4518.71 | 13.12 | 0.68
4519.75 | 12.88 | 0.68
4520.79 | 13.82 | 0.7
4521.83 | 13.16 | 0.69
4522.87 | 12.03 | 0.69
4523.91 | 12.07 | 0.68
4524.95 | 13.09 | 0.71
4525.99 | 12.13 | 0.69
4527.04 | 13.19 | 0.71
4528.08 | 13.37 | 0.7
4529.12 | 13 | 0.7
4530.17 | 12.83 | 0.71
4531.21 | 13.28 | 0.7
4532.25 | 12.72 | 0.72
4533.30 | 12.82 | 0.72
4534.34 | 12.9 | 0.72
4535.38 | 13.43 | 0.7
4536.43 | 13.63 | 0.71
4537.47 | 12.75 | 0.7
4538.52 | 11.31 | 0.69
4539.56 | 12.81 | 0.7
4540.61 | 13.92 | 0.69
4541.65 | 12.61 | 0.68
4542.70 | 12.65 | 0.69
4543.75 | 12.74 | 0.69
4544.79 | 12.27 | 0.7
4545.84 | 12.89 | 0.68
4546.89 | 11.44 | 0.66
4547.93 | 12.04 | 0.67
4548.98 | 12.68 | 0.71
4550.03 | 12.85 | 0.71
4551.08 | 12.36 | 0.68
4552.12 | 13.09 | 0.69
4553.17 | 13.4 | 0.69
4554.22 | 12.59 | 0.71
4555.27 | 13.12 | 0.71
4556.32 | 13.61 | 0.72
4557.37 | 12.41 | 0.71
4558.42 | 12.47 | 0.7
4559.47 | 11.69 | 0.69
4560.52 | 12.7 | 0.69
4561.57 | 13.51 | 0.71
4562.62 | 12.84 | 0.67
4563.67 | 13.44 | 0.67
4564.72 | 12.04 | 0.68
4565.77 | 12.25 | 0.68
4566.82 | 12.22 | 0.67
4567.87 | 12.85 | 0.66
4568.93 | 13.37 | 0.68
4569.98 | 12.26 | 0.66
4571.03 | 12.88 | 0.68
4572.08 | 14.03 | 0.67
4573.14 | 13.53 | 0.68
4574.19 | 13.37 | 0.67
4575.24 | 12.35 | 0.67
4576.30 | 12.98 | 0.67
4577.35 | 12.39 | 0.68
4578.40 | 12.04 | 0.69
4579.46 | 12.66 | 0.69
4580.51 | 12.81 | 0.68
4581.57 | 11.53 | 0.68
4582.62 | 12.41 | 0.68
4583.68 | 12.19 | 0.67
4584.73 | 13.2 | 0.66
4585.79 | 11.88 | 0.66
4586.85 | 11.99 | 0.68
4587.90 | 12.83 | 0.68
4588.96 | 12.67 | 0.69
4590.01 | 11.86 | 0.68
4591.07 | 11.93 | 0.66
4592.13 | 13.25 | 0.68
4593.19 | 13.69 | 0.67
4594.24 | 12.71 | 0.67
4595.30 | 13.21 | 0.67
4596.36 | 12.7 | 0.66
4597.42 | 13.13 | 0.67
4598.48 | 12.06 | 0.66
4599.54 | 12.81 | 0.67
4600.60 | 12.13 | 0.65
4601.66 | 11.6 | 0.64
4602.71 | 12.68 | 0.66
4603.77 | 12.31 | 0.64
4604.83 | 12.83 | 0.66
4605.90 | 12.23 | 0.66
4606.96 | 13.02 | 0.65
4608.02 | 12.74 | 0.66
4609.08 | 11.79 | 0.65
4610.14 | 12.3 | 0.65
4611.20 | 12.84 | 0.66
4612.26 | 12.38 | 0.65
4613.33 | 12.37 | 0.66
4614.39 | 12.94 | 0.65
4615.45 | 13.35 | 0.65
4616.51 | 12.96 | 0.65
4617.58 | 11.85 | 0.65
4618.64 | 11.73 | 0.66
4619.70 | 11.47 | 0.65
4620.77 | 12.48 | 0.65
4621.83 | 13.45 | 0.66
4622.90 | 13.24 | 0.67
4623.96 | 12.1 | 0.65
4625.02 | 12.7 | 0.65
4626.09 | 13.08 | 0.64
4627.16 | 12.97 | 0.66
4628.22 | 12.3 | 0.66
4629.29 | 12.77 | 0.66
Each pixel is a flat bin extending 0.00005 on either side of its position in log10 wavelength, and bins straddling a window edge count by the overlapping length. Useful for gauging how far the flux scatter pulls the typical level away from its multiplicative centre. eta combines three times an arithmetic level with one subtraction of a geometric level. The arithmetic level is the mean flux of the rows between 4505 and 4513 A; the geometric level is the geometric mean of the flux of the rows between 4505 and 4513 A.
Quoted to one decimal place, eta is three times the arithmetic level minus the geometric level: 26.5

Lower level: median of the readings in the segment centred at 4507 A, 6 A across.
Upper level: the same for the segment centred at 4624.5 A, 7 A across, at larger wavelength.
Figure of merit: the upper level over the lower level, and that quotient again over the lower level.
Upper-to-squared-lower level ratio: 0.076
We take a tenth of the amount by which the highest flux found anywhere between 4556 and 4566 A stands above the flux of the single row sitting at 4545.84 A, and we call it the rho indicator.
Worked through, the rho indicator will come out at 0.072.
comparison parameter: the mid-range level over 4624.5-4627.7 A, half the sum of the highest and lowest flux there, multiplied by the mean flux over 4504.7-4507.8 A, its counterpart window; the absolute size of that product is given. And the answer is 171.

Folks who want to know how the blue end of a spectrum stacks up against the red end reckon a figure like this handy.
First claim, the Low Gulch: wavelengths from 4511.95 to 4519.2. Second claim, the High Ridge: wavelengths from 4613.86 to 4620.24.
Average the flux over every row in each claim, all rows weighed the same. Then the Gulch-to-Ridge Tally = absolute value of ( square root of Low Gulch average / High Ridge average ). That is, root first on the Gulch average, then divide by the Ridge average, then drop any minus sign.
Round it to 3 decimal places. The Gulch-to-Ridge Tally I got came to 0.292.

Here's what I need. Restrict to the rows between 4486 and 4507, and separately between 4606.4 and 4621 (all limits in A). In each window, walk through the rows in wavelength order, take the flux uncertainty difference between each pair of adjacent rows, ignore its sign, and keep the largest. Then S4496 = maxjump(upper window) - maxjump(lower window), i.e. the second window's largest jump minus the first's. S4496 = -0.0200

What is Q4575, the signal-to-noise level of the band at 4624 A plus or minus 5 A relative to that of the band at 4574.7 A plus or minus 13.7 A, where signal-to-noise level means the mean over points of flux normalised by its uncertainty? 1.03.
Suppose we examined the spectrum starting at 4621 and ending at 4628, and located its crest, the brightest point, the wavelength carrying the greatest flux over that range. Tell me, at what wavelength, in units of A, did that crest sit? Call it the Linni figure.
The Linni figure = 4621.83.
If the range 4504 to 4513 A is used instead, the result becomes 4508.31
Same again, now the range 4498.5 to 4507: 4498.98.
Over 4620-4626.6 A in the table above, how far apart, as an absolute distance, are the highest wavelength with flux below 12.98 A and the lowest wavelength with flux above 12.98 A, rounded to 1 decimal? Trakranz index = 3.2 A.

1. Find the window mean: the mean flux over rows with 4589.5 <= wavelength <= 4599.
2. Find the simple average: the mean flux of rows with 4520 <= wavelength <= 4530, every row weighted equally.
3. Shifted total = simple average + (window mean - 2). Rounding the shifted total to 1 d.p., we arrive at 23.6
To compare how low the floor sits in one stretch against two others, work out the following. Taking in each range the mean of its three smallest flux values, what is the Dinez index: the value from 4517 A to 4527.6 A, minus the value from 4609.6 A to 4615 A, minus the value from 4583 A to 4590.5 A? -12.2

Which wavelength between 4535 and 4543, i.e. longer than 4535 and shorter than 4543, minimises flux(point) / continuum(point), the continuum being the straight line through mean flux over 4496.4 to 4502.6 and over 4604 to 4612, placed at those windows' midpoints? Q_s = 4538.52 A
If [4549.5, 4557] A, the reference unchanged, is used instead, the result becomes 4551.08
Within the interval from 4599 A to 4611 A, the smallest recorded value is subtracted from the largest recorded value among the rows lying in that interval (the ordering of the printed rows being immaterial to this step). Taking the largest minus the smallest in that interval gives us 1.42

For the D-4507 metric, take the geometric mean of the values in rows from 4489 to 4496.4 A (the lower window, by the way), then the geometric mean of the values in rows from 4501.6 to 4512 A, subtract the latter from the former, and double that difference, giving -0.1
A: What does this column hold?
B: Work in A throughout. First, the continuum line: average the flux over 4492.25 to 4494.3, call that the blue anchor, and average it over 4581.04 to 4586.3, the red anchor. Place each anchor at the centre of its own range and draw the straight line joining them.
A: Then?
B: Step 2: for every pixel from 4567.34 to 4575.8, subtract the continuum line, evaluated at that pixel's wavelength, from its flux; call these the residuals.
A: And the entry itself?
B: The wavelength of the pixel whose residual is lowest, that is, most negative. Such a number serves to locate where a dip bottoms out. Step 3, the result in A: 4569.98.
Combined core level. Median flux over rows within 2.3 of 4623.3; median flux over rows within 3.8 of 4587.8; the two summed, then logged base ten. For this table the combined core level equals 1.40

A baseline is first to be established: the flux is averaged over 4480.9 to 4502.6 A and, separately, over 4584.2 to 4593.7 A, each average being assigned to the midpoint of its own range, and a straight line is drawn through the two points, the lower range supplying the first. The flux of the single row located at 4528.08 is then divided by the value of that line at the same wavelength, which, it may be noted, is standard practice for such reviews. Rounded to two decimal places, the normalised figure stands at 1.03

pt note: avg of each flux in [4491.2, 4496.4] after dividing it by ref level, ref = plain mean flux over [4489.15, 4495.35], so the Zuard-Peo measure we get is 1.00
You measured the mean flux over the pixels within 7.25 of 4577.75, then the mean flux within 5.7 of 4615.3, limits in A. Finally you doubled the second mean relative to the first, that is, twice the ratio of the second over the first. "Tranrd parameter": 1.950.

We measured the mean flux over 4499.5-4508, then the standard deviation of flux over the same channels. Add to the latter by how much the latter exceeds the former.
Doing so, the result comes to -12.3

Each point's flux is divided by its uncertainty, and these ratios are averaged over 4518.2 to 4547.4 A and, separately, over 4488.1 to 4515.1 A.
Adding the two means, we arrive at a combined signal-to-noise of 37.2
